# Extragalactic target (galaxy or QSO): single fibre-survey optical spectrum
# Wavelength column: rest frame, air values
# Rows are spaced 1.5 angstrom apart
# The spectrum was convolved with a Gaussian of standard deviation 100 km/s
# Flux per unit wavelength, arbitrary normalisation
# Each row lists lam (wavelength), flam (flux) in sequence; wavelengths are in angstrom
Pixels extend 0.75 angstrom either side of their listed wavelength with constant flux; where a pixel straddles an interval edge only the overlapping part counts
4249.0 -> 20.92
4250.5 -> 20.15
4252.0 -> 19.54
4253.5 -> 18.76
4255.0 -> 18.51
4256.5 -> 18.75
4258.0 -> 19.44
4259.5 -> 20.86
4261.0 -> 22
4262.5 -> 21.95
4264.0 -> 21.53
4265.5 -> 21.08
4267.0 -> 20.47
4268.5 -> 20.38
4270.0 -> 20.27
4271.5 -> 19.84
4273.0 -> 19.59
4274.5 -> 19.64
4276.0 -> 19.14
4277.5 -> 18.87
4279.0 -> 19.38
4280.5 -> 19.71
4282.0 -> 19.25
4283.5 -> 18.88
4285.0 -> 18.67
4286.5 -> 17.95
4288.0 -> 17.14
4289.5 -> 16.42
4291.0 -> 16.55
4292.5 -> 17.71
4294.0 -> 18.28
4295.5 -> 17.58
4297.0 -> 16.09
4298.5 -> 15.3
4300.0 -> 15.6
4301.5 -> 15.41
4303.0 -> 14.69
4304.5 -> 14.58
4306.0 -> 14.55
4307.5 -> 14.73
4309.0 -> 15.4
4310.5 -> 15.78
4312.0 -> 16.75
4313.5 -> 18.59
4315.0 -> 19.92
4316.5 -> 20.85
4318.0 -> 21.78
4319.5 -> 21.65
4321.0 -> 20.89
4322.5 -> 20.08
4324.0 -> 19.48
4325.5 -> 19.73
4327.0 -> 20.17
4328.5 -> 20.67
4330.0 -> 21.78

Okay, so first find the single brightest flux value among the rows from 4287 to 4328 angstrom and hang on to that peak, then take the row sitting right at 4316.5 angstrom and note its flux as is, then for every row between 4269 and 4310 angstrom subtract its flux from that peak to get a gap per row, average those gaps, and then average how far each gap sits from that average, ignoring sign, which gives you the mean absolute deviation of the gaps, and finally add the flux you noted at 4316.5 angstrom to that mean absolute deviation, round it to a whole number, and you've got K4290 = 23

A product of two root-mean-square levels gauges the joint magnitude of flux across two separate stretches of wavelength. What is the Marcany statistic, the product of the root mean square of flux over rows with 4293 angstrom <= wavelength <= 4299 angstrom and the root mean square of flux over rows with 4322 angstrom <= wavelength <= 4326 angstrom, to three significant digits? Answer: 333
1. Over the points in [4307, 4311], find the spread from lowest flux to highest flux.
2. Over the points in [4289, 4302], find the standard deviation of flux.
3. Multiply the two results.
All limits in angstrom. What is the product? 1.1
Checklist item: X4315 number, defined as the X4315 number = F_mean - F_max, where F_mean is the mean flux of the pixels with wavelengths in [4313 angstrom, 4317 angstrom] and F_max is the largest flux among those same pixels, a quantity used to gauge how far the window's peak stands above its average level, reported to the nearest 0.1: -1.1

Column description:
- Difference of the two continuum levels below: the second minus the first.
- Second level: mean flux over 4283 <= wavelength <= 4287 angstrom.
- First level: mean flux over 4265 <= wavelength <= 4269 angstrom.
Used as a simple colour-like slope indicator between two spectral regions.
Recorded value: -2.1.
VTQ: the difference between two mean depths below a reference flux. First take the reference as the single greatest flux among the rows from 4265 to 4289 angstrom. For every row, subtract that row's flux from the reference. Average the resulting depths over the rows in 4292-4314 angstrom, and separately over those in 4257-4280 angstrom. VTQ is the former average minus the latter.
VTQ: 4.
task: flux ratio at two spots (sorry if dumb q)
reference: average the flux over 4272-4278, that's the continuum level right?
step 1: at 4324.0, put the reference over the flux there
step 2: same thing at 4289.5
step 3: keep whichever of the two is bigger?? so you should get 1.18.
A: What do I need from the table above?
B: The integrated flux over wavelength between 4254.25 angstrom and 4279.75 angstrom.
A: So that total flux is 513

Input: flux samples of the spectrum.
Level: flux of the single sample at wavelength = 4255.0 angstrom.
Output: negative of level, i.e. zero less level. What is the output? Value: -19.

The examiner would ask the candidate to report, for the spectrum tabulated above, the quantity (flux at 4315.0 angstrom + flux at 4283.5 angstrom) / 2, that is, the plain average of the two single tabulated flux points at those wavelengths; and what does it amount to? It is 19.4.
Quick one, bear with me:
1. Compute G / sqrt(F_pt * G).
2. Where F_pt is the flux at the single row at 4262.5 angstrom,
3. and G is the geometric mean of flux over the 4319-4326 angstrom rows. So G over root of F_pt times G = 0.963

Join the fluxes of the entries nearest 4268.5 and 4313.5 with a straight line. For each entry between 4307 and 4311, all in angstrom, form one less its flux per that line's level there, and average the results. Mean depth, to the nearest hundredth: 0.18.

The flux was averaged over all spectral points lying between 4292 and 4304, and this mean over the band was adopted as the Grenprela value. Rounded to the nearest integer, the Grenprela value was 16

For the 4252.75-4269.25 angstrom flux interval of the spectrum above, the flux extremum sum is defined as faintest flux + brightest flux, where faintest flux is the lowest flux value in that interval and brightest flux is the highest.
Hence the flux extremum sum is 40.5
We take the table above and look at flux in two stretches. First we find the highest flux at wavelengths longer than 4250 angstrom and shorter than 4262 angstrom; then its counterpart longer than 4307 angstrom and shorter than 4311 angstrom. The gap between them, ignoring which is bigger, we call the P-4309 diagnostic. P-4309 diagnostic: 6.2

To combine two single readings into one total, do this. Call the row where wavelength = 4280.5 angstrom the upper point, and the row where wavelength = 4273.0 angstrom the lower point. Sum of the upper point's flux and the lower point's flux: 39.3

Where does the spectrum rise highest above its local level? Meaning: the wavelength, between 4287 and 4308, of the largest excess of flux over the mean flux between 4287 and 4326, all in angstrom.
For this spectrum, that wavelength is 4294.0 angstrom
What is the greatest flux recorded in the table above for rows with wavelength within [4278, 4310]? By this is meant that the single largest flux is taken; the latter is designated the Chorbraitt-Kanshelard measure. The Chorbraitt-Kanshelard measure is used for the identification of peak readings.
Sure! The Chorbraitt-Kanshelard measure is 19.71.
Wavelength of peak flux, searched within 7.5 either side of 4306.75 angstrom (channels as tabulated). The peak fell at 4313.5 angstrom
